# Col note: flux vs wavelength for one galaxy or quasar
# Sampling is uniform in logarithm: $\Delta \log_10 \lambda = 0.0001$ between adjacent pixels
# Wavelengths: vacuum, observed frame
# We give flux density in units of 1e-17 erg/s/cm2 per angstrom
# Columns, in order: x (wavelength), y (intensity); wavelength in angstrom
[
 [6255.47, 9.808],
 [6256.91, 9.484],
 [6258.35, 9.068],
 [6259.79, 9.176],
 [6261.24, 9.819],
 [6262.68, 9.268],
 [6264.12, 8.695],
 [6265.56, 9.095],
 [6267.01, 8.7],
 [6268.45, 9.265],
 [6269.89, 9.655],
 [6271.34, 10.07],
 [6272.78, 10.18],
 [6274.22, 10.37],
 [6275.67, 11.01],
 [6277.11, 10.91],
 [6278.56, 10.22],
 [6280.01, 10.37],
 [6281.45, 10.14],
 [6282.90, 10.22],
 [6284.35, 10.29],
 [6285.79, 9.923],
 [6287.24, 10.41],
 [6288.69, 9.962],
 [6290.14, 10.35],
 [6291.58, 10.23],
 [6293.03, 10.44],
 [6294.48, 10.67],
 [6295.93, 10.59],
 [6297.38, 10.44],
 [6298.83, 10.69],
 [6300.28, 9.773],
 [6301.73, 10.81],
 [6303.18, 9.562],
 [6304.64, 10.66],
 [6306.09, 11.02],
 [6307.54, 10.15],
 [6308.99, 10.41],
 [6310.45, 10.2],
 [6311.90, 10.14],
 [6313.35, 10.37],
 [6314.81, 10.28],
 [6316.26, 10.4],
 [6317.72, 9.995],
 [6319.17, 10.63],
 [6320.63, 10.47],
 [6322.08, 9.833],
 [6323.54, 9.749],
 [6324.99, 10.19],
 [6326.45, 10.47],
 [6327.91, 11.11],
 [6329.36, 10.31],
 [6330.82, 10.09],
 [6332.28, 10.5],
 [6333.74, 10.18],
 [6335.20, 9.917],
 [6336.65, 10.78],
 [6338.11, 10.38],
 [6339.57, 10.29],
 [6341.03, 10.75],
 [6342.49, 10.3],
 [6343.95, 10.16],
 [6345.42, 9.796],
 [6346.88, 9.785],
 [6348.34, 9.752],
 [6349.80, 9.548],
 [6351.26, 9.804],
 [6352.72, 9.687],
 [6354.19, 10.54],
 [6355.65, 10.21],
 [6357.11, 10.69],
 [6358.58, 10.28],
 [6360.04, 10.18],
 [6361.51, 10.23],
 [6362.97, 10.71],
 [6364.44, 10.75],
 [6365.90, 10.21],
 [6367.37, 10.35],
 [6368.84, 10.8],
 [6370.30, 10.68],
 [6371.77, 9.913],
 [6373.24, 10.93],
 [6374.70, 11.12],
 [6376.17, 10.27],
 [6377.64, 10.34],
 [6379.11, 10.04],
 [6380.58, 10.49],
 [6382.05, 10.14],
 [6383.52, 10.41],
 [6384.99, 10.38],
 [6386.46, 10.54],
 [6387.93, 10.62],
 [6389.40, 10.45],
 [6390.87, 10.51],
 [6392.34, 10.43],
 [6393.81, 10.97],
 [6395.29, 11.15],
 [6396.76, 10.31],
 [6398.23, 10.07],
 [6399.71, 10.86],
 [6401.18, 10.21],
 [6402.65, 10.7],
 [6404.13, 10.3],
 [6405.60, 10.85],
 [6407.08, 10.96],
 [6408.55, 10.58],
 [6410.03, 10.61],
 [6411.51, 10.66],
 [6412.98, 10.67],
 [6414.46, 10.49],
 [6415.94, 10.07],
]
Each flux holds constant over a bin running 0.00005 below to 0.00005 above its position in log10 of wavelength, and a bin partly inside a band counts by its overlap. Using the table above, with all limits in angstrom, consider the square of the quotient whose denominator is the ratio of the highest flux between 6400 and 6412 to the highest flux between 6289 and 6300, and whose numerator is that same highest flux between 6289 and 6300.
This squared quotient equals 109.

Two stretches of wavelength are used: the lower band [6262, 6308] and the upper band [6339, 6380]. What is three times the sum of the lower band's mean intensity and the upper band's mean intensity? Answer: 61.3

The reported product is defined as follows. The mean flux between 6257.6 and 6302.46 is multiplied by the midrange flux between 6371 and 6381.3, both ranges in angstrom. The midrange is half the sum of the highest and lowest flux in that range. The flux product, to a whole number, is 105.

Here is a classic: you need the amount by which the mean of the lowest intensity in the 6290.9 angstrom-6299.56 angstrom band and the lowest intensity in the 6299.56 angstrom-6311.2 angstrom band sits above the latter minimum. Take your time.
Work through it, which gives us 0.33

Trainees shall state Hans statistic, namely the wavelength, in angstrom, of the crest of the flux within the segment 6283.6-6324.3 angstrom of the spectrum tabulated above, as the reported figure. 6306.09 angstrom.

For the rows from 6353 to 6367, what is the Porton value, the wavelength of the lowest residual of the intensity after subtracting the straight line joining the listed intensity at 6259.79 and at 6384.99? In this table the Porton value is 6365.90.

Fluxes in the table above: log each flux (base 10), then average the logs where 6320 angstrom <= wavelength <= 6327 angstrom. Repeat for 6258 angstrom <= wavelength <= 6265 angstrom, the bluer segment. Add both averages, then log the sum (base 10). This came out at 0.294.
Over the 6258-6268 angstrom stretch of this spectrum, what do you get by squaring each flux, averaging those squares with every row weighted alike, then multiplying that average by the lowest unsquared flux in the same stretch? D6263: 724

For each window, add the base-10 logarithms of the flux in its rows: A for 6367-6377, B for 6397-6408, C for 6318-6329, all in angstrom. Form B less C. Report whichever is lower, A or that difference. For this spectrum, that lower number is 0.063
